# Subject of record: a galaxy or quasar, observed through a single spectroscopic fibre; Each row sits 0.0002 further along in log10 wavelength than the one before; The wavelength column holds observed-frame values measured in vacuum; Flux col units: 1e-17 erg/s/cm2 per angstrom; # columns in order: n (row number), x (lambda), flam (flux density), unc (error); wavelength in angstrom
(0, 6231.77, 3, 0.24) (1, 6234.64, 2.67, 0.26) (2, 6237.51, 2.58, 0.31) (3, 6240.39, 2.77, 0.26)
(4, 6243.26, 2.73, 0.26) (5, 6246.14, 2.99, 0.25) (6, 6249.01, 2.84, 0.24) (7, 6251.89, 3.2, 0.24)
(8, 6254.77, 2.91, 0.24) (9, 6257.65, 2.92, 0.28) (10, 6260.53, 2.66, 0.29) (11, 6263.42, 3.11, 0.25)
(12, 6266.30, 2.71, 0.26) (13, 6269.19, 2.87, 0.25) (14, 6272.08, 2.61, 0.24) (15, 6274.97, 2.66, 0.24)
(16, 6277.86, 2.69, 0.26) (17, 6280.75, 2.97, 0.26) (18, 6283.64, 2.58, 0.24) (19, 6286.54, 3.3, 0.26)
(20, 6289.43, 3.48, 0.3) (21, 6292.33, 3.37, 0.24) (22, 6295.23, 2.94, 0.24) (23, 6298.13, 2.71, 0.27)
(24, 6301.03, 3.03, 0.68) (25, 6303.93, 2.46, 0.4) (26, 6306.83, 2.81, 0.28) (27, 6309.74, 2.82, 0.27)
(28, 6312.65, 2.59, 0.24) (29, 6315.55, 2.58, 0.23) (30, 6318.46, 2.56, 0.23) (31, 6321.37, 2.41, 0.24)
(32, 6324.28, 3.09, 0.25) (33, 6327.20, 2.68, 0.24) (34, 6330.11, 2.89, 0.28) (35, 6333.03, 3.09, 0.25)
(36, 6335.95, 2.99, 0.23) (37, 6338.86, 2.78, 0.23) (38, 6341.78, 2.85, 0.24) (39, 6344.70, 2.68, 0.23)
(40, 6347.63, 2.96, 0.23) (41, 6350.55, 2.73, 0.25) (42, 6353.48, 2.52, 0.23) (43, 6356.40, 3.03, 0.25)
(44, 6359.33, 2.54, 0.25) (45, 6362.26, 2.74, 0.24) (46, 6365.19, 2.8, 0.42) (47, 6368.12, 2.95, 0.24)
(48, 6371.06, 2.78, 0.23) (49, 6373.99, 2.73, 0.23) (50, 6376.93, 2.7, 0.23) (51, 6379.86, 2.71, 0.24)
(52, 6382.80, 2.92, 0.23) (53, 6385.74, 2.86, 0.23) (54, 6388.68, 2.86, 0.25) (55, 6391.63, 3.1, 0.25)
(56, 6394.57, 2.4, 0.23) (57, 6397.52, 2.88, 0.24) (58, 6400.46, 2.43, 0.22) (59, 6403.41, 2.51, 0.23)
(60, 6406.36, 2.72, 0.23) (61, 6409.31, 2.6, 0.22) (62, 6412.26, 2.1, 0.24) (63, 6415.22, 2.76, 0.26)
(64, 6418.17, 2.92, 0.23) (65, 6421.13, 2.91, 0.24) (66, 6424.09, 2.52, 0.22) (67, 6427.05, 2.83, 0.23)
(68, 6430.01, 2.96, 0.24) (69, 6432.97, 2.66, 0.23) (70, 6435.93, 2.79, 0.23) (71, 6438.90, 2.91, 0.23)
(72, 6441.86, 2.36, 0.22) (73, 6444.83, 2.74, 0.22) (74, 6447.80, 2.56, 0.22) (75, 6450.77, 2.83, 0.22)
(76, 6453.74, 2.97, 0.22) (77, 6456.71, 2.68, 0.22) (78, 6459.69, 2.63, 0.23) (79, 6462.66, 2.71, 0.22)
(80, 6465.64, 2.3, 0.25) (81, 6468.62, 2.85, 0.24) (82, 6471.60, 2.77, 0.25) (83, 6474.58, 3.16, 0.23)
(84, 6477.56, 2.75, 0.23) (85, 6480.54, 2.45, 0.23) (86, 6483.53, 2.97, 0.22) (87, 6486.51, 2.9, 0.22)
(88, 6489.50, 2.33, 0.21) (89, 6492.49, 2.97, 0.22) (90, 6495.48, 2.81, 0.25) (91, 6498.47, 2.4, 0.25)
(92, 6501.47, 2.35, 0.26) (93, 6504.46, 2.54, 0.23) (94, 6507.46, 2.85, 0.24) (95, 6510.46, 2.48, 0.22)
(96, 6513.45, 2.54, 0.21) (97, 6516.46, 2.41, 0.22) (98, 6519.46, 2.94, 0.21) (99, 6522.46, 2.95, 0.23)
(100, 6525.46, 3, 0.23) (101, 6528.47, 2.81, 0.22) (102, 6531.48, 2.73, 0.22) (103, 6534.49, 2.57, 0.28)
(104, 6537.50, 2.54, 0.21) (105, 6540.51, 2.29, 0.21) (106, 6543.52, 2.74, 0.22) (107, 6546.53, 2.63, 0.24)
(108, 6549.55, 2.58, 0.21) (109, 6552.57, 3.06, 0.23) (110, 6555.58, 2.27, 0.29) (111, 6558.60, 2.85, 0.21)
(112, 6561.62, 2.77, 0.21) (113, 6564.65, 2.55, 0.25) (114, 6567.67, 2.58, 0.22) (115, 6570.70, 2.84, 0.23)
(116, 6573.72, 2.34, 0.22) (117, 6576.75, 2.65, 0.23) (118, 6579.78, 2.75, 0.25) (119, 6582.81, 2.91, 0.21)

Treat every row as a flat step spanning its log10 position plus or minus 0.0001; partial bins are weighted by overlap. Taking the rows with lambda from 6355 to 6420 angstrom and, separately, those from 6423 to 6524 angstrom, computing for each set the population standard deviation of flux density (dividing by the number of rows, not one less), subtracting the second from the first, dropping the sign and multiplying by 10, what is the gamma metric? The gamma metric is 0.02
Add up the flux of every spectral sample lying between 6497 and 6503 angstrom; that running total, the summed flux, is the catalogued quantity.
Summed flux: 4.75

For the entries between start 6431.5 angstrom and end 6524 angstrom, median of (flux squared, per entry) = 7.51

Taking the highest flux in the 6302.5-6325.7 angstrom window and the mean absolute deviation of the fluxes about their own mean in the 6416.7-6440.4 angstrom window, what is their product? 0.361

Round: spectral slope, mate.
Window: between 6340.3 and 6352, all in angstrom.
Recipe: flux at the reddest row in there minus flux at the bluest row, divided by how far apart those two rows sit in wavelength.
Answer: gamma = -0.014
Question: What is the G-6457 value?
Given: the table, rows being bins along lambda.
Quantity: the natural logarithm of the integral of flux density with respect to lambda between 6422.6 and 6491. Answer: 5.23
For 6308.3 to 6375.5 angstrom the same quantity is 5.23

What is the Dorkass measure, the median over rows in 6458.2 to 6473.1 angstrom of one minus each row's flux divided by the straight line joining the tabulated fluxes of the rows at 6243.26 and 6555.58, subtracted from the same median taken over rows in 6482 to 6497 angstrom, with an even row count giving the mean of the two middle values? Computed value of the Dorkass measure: -0.10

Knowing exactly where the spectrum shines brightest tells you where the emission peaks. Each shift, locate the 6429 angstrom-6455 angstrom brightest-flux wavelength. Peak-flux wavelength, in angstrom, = 6453.74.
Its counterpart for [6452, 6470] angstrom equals 6453.74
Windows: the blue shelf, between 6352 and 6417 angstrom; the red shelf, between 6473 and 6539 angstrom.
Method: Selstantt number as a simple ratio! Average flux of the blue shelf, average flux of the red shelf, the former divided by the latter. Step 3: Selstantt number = 1.00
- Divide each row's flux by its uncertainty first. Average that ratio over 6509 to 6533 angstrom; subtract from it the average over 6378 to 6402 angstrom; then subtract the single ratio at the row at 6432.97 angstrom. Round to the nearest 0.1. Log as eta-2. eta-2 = -10.9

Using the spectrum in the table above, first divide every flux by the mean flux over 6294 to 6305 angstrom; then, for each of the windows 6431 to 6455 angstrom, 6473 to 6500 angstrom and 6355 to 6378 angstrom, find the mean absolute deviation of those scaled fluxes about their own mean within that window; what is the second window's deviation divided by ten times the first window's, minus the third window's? 0.119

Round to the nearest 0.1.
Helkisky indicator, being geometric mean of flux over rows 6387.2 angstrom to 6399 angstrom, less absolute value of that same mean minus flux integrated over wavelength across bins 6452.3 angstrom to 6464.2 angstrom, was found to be -27.1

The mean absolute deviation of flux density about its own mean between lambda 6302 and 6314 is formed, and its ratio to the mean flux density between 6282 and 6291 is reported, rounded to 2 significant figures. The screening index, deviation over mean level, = 0.046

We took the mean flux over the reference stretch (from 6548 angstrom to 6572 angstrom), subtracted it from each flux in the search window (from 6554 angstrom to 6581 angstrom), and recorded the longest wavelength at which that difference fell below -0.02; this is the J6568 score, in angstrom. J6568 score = 6576.75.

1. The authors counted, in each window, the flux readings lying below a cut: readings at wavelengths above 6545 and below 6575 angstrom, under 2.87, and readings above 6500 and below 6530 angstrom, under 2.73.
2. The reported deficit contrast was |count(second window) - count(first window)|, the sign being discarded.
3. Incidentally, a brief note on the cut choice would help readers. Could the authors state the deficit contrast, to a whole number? 4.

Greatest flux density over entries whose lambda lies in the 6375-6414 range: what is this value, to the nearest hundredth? 3.10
